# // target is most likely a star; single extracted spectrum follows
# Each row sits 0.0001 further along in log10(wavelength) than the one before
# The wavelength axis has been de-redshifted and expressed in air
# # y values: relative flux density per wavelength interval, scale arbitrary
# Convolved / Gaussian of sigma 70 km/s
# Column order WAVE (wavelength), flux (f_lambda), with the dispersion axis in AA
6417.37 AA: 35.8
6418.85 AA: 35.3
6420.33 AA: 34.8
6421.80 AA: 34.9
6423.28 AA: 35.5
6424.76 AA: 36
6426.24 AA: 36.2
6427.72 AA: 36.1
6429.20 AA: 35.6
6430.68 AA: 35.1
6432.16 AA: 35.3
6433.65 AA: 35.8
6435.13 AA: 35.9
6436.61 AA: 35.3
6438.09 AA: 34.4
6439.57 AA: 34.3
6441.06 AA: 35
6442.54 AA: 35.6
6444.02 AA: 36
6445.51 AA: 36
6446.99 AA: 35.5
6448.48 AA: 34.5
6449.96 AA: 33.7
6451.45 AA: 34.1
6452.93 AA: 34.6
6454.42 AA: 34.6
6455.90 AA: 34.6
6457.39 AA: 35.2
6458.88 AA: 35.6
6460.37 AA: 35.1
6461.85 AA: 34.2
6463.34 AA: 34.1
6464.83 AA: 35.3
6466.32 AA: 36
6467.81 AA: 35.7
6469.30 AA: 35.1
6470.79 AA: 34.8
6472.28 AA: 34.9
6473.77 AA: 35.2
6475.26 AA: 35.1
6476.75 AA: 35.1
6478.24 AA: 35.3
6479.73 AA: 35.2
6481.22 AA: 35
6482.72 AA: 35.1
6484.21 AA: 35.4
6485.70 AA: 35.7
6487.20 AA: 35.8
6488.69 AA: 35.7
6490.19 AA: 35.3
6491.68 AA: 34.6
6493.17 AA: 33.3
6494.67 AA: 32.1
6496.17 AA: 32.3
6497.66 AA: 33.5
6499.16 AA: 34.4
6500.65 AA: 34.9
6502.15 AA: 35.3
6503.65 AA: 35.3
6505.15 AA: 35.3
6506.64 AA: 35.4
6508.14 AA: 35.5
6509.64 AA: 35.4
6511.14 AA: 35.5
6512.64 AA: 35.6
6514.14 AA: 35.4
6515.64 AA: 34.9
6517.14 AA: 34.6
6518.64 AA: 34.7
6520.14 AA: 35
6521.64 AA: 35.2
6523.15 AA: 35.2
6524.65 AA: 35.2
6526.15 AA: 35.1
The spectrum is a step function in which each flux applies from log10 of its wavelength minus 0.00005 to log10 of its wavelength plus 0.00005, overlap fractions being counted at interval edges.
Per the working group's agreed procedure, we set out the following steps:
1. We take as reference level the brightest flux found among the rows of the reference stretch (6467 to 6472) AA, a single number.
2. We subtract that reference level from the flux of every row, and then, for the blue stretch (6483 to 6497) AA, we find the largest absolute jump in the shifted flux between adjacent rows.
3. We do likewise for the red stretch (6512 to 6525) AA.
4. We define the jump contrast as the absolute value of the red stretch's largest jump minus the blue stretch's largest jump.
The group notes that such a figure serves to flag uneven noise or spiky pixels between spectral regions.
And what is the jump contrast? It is 0.80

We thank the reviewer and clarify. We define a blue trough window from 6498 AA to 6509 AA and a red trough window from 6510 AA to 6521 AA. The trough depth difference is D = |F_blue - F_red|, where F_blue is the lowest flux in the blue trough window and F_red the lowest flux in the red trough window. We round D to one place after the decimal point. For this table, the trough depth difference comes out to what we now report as 0.2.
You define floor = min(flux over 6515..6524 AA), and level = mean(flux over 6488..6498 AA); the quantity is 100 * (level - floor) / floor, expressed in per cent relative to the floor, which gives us -2.2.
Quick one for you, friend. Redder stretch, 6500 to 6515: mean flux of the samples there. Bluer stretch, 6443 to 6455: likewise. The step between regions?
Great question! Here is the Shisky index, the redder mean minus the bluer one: 0.5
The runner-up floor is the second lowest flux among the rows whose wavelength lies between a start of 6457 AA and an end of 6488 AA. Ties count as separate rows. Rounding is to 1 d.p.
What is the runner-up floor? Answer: 34.2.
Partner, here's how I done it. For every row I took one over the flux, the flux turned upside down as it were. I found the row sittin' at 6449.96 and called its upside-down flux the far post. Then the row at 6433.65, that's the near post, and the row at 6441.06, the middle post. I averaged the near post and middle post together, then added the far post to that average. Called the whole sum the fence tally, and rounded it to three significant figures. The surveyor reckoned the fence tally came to 0.0579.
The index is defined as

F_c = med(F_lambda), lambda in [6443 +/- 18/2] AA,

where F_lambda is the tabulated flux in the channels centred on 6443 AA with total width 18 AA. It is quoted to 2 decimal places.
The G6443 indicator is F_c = 35.15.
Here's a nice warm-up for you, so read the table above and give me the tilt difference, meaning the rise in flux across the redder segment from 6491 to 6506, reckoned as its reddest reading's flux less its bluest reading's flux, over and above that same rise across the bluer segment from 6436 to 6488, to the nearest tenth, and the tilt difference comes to 0.2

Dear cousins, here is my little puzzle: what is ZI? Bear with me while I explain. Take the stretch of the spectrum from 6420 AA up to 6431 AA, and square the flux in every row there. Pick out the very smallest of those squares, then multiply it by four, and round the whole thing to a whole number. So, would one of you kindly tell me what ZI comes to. 4844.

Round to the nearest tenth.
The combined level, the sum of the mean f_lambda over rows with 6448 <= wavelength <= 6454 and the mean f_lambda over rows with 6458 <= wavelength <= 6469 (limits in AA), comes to 69.4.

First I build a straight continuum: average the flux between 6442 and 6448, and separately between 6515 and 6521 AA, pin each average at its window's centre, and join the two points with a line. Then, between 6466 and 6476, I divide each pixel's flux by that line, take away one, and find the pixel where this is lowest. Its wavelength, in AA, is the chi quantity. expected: 6470.79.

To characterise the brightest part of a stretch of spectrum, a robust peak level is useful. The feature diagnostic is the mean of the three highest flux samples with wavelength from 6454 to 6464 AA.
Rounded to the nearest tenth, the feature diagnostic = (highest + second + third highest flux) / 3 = 35.3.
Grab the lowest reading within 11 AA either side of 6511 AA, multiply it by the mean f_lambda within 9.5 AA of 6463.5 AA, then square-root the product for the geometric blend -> 34.8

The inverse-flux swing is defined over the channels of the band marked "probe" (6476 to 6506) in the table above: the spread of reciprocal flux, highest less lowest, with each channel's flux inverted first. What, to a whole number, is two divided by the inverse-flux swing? 621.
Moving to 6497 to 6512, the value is 1189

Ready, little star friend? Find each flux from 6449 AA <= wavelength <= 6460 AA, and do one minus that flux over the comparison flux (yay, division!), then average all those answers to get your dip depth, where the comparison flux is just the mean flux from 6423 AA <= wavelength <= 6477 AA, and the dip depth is 0.015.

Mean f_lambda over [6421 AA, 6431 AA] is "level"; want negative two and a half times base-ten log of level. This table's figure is -3.88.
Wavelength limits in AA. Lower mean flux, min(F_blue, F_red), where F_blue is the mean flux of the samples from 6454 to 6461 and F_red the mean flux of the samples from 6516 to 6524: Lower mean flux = 34.9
